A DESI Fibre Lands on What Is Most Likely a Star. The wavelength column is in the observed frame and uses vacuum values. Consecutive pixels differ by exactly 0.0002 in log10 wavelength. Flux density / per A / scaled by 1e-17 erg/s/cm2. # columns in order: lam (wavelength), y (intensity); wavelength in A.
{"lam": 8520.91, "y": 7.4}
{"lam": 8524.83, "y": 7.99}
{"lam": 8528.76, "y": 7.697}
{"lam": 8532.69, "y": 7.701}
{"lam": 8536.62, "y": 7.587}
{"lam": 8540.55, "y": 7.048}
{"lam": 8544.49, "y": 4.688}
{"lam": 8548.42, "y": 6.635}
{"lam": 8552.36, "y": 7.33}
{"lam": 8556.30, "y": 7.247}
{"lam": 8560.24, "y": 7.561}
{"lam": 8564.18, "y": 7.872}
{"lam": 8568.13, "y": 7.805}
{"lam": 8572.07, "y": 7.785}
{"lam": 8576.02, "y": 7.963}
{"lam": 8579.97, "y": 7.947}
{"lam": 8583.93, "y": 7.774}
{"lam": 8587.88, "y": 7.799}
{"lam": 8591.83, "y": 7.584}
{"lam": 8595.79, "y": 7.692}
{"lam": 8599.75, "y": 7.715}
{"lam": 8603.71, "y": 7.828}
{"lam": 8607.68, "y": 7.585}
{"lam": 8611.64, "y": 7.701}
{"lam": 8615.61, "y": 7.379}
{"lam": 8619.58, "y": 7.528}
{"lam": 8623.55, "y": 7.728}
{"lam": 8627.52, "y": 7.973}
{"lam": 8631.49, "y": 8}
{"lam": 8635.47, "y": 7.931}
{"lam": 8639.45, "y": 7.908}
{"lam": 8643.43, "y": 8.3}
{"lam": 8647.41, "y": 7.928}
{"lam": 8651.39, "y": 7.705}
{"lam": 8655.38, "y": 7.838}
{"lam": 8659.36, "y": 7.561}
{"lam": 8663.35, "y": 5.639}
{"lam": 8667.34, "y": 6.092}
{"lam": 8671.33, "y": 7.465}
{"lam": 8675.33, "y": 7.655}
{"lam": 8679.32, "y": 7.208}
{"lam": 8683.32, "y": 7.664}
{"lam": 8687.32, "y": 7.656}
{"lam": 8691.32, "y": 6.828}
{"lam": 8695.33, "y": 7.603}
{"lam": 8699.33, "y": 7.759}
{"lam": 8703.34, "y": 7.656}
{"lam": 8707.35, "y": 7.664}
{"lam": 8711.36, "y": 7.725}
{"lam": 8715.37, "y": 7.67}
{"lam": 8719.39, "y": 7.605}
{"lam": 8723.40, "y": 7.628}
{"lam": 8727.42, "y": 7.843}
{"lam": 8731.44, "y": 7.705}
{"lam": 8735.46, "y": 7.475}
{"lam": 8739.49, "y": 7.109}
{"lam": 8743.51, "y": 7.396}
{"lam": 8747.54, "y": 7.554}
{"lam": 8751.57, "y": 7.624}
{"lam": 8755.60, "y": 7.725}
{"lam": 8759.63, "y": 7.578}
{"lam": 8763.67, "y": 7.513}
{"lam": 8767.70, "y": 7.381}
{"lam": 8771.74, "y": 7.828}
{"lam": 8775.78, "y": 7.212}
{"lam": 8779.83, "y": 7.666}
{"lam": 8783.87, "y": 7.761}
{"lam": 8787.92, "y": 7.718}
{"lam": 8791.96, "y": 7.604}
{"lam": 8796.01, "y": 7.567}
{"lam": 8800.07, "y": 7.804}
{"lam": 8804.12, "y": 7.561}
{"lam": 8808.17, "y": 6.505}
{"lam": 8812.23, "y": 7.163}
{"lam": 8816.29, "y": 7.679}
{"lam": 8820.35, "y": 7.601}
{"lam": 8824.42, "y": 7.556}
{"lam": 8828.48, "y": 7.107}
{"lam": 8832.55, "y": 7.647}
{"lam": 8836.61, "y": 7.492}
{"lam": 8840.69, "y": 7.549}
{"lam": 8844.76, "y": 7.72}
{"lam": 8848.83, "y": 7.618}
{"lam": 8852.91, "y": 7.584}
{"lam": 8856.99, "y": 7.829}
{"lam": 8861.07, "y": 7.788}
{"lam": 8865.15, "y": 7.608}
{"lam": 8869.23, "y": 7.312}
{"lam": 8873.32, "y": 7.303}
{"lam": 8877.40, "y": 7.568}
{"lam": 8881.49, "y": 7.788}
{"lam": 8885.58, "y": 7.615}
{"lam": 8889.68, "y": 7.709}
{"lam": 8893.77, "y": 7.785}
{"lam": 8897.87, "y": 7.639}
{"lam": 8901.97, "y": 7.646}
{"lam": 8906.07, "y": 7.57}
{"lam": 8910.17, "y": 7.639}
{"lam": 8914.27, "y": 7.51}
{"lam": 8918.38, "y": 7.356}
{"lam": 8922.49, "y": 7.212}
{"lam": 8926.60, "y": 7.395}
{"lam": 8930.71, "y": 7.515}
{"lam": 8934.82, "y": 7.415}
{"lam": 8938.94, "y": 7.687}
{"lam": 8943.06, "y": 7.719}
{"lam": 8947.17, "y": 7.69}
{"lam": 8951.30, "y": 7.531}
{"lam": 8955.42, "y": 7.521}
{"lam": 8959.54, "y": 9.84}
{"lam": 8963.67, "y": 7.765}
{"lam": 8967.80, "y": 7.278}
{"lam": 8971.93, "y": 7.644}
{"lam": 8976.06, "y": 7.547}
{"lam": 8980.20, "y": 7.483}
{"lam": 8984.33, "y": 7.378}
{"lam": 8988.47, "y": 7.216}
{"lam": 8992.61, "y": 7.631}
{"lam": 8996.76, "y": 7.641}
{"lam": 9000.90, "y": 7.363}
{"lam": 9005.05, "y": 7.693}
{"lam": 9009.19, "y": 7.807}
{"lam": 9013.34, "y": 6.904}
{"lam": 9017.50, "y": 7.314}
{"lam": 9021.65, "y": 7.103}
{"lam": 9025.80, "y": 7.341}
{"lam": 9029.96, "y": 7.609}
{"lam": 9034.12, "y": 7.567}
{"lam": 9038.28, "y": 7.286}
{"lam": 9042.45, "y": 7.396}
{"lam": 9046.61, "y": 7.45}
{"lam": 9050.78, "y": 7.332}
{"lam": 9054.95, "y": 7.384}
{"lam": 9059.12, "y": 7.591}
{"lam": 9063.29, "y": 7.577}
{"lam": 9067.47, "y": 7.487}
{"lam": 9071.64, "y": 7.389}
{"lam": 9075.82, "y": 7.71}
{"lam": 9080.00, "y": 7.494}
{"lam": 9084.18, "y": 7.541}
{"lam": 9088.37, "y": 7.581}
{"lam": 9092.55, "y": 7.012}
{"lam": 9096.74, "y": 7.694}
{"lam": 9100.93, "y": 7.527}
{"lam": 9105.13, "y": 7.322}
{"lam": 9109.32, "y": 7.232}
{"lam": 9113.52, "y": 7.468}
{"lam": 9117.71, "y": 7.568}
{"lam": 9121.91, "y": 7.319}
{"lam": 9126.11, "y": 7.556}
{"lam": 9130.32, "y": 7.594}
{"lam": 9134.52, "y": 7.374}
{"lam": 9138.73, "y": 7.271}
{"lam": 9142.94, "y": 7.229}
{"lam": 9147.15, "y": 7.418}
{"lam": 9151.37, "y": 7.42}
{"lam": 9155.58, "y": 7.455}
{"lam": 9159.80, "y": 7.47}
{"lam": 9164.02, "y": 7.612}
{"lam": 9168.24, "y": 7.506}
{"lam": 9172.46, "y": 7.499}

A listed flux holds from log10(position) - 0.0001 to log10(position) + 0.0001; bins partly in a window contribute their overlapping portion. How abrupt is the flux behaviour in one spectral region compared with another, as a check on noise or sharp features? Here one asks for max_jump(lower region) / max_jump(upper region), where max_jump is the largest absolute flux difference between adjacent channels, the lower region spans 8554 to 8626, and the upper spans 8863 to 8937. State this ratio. 1.1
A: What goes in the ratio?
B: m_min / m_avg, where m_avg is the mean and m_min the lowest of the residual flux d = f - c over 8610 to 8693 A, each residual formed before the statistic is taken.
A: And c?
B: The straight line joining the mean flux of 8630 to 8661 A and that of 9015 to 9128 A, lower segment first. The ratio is 6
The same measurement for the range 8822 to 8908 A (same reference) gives 9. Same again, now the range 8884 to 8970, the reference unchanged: -5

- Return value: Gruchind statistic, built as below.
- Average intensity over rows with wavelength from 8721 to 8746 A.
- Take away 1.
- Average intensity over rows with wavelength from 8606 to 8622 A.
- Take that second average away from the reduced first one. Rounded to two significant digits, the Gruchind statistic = -1.0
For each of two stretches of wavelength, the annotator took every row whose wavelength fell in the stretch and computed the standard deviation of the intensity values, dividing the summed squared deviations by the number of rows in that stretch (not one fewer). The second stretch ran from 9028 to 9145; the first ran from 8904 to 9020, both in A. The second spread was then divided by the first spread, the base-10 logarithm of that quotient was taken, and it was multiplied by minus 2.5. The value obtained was 1.2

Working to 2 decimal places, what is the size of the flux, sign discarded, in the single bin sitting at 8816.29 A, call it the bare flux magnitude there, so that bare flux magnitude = 7.68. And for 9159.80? 7.47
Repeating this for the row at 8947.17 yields 7.69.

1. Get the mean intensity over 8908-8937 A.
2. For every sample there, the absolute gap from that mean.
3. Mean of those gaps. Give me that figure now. 0.103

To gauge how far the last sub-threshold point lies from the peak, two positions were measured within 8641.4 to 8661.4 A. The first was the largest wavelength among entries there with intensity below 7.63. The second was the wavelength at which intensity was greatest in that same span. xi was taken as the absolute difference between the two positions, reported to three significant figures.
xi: 15.9 A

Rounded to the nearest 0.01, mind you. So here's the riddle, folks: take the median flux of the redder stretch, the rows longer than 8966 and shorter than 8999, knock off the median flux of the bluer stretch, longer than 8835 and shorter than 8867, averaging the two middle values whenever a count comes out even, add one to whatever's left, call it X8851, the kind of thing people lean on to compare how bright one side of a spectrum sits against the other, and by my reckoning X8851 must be 0.90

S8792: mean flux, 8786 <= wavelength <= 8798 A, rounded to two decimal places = 7.63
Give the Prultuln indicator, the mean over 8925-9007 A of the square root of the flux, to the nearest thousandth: 2.764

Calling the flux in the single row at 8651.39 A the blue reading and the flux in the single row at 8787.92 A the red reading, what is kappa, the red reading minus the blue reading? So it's 0.01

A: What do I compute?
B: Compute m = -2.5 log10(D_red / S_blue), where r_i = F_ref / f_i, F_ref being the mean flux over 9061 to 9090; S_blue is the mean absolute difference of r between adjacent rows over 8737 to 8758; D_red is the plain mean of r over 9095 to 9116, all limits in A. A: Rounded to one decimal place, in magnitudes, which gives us -4.2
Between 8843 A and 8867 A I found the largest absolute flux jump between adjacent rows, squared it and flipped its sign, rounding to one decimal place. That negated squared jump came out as -0.1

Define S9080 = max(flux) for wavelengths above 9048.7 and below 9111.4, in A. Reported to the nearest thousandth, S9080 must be 7.710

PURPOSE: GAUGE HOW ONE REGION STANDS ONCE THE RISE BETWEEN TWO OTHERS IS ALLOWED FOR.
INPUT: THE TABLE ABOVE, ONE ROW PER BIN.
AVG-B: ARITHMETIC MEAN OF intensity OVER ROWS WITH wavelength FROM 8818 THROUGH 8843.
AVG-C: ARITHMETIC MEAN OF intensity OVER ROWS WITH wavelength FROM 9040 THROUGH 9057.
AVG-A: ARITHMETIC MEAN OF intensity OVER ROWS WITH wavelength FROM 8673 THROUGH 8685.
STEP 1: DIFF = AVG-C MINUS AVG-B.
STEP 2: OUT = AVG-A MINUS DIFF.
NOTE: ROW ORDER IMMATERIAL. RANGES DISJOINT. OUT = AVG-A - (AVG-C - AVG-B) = 7.61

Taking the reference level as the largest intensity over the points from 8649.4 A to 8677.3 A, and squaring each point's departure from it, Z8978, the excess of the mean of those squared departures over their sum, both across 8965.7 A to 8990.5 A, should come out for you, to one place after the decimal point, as -1.0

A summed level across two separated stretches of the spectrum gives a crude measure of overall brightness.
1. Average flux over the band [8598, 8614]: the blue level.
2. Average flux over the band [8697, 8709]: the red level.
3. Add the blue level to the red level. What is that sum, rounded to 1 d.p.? 15.4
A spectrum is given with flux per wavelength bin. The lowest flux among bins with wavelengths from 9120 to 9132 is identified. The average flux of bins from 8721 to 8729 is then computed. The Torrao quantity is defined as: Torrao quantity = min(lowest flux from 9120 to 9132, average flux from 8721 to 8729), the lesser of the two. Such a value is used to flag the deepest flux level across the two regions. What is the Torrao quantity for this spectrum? 7.32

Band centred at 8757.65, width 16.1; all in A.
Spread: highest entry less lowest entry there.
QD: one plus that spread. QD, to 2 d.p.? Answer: 1.21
